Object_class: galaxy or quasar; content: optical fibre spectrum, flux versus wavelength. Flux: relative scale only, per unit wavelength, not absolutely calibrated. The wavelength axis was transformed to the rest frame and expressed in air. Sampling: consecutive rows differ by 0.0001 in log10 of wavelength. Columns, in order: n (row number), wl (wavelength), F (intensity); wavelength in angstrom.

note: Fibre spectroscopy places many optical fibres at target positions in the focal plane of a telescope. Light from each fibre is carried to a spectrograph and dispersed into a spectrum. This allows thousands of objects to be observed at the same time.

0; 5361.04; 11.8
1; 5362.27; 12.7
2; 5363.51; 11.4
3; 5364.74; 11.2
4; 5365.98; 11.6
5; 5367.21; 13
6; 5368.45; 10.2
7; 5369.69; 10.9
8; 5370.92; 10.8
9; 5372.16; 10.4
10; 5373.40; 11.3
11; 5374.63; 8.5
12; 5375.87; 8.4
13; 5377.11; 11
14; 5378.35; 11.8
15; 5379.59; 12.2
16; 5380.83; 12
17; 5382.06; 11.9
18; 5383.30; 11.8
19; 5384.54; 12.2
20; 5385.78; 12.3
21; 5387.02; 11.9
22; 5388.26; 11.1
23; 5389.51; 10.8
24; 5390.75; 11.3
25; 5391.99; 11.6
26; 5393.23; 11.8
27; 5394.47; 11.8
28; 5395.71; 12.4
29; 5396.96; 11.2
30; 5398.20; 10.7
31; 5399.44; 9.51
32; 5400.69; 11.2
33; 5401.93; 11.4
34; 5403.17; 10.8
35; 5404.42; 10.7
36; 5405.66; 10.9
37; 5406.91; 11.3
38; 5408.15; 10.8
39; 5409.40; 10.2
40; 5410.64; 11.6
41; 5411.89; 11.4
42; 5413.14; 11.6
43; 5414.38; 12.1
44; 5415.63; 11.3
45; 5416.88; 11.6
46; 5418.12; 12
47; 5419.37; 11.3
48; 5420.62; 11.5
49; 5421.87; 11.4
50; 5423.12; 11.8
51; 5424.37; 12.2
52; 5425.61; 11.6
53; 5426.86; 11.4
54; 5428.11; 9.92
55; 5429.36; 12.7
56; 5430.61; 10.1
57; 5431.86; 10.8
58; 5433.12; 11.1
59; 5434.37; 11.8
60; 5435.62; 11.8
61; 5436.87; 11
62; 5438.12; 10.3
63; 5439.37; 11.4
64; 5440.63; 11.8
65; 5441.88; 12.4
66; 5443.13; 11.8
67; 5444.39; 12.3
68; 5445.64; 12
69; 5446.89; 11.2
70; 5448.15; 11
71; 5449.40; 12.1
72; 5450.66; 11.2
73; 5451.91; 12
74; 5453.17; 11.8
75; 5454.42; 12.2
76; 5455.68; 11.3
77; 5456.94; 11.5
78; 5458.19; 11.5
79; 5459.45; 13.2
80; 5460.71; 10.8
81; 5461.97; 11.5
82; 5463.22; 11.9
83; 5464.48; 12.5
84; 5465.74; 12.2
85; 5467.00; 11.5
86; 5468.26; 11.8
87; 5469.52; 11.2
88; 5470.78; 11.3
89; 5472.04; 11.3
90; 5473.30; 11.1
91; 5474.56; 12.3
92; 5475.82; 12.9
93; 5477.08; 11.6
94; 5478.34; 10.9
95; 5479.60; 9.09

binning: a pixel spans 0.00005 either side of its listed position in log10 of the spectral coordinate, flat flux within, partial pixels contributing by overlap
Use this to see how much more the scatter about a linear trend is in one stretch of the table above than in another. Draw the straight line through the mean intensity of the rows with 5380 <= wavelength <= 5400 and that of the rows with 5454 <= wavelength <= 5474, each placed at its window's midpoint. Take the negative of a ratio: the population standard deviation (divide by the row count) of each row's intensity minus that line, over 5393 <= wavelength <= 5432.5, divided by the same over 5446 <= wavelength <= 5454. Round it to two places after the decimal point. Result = -1.63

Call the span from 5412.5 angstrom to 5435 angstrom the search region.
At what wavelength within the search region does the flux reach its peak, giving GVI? 5429.36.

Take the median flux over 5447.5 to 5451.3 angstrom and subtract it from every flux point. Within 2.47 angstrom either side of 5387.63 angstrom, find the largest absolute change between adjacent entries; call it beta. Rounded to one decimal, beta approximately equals 0.8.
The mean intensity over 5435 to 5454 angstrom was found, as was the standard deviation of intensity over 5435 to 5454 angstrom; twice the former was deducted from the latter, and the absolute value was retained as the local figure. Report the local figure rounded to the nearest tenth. 22.7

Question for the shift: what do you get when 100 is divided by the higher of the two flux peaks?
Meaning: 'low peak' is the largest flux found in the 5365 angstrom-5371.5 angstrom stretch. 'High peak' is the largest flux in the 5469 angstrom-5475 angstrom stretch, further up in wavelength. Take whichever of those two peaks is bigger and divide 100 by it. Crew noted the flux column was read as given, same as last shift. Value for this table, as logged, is 7.69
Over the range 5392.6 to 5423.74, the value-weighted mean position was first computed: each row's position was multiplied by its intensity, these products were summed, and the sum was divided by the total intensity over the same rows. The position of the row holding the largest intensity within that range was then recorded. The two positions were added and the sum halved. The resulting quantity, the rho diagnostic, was 5402.0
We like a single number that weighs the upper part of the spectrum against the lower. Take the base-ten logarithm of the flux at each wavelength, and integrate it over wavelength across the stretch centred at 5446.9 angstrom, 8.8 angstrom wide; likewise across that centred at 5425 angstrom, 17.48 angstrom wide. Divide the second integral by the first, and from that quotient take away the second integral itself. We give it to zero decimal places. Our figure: -16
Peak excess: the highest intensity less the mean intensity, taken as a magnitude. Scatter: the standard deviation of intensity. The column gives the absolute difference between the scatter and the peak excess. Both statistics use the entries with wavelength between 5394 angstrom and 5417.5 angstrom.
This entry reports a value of 0.6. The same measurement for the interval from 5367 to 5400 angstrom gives 0.7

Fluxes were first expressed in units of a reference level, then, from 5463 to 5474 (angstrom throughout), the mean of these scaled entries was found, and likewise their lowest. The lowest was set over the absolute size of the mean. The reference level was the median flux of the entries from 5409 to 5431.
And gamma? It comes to 0.95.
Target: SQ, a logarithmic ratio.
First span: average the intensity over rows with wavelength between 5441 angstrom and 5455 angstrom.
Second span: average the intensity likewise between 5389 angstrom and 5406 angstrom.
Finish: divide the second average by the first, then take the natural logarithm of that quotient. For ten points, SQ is -0.058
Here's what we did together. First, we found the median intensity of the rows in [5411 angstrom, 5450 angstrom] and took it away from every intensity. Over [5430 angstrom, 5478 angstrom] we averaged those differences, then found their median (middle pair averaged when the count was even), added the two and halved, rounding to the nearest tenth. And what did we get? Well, 0.0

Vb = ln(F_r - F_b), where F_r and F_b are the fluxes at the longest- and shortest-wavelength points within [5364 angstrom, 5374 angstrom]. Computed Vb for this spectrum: -2.30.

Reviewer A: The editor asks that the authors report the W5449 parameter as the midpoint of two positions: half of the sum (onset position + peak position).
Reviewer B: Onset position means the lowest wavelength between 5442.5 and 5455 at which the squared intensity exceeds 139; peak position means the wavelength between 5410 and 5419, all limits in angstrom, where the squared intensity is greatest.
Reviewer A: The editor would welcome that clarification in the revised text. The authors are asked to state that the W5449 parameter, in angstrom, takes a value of 5428.8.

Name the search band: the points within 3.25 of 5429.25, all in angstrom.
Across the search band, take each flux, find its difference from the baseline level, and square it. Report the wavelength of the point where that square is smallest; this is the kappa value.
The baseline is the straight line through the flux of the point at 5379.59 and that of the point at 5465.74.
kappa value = 5429.36 angstrom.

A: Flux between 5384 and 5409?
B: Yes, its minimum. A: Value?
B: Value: 9.51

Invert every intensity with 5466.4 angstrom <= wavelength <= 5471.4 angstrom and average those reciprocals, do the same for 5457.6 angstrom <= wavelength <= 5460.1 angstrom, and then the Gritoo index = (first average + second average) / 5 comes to 0.0337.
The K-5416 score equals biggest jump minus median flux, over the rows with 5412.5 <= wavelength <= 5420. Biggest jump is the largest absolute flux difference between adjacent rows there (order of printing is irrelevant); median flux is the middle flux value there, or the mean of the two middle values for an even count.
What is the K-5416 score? -10.8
